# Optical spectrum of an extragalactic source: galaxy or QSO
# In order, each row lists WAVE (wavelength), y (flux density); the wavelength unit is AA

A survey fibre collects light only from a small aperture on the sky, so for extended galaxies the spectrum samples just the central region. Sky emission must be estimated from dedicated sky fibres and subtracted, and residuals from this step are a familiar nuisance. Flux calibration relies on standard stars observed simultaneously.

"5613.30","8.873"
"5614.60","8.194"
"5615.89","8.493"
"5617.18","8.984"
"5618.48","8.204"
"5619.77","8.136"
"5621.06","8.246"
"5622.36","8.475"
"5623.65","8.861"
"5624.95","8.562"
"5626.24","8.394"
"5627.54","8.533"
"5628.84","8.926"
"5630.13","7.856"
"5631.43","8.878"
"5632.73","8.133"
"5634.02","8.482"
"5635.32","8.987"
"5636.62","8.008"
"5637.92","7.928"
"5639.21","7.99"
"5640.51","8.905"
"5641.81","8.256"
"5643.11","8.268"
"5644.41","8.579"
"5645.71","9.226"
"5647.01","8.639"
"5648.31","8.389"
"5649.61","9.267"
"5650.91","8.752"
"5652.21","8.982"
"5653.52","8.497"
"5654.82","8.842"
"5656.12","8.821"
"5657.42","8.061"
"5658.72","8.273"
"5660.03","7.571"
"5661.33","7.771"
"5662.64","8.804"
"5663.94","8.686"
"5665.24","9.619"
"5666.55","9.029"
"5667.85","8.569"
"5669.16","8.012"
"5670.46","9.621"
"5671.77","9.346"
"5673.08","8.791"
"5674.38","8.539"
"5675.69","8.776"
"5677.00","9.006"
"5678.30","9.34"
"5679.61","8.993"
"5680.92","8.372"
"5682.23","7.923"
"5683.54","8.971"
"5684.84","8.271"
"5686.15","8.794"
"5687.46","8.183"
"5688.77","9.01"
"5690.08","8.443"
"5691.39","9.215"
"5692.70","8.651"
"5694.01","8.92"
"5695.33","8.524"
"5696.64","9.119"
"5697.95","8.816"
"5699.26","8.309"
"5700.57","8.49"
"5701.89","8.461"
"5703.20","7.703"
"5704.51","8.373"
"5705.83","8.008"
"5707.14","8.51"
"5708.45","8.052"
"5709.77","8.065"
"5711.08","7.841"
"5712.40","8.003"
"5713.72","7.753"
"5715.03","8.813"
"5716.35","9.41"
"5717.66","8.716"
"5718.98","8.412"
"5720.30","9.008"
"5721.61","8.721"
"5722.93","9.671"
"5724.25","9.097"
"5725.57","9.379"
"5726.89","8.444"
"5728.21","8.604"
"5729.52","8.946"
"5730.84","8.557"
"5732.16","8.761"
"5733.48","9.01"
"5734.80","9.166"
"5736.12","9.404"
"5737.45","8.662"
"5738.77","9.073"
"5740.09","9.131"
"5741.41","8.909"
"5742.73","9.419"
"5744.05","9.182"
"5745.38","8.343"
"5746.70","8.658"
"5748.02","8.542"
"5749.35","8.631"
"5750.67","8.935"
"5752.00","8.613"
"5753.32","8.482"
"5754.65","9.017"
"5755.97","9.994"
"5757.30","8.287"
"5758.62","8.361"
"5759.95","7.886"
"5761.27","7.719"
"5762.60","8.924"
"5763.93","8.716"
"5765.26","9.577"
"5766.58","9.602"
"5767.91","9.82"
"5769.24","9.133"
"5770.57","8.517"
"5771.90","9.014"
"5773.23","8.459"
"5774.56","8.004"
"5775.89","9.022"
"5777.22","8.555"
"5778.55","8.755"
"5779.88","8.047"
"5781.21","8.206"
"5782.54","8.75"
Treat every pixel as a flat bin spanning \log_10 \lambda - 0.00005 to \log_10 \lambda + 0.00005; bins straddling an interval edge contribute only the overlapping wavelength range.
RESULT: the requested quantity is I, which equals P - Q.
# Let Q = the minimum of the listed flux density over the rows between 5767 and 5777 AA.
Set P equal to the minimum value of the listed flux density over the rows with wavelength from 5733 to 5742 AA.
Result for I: 0.66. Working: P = 8.662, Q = 8.004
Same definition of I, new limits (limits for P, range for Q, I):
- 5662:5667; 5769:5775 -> 0.68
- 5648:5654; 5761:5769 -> 0.67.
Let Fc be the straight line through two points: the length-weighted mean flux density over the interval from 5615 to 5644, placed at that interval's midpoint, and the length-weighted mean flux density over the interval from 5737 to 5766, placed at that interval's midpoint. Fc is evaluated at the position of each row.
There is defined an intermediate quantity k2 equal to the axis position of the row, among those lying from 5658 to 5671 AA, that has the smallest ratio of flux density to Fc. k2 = 5660.03 AA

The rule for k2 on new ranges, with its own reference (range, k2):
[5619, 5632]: 5630.13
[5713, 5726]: 5713.72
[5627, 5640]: 5630.13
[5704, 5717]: 5713.72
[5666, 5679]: 5669.16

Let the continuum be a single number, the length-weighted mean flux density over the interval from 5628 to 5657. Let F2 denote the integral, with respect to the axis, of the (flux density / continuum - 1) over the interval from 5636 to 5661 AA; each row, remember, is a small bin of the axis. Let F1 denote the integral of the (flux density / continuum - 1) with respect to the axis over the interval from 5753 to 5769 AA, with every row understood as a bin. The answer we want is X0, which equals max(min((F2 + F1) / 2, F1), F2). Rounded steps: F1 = 0.58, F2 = -0.3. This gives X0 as 0.16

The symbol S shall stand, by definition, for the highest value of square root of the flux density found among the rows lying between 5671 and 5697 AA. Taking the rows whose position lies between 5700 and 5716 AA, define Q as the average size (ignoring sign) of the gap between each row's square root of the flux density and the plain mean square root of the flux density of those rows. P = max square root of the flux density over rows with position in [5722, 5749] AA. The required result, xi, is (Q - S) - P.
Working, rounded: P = 3.11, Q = 0.052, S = 3.06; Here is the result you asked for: -6.12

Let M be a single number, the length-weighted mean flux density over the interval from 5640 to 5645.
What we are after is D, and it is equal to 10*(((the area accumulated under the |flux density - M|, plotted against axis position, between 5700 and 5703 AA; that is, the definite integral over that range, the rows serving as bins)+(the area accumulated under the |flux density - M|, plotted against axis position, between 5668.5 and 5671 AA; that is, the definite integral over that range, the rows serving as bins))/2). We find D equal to 12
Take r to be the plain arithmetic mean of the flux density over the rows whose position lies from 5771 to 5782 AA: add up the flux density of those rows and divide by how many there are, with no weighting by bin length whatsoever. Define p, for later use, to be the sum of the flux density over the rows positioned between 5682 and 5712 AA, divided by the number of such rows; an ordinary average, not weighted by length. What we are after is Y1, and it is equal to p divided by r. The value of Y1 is 0.99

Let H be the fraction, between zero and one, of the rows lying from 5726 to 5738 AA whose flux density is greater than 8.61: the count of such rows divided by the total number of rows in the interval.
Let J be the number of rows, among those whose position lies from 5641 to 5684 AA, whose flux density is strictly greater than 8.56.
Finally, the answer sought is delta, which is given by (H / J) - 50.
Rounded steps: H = 0.67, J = 21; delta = -50.0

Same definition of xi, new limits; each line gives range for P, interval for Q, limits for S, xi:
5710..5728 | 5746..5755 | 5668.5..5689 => -6.18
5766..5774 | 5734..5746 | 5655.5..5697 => -6.19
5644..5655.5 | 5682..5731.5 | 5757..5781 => -6.11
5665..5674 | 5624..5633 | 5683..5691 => -6.05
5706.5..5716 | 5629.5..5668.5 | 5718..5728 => -6.01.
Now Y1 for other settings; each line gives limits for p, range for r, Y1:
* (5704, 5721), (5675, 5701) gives 0.96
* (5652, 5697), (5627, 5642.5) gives 1.03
